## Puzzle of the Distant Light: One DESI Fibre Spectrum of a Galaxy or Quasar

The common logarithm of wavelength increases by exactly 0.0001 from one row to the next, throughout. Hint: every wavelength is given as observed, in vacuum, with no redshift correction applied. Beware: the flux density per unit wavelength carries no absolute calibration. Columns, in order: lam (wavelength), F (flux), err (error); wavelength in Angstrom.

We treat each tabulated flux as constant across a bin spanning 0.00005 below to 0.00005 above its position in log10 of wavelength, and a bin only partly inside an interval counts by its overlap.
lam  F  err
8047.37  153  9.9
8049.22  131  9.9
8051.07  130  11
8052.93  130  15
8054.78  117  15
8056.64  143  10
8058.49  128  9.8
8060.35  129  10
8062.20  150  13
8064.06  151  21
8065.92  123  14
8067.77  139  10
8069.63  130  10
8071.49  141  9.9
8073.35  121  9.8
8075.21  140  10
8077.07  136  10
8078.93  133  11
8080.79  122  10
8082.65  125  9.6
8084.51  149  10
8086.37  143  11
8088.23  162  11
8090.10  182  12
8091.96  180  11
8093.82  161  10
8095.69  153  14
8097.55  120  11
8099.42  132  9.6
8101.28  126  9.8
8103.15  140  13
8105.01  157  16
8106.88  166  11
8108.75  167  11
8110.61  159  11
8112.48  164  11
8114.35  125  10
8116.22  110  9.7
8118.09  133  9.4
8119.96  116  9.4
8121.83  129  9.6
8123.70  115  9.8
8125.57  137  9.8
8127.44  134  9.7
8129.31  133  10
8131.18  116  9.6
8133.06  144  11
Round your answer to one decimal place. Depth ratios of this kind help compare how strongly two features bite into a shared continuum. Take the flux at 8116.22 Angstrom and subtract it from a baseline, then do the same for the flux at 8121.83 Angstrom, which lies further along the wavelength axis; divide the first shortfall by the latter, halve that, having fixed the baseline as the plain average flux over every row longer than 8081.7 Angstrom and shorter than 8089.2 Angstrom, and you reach 1.1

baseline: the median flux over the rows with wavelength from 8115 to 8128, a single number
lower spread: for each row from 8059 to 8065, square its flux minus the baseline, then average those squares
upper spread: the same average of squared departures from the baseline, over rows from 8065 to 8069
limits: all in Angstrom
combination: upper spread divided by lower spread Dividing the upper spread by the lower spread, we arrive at 0.2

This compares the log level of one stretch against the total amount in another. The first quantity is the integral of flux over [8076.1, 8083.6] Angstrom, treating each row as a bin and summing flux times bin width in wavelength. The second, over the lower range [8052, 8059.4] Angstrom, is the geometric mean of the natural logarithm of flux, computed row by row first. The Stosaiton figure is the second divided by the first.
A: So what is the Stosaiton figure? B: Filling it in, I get 0.005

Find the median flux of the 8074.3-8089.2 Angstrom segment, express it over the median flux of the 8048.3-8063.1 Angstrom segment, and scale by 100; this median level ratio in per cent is 106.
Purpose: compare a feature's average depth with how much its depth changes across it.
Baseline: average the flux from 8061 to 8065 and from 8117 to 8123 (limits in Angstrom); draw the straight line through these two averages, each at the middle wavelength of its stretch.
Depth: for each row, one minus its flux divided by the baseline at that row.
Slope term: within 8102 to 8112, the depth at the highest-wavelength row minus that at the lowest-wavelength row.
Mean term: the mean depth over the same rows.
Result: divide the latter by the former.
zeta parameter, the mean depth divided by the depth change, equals 1.2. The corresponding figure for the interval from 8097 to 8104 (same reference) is -0.2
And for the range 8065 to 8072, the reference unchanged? -0.7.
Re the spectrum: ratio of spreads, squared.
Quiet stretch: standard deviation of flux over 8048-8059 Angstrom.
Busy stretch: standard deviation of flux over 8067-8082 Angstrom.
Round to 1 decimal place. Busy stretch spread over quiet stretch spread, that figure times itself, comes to 0.9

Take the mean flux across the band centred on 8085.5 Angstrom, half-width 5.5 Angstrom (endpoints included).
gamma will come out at 147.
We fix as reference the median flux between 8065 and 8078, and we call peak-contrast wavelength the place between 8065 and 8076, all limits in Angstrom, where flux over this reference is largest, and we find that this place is 8071.49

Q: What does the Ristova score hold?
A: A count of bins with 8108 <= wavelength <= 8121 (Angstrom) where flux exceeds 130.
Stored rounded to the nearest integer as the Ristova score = 4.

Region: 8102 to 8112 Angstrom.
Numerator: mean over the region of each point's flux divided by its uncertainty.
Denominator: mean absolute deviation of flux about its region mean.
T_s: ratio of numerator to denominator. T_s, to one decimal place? 1.8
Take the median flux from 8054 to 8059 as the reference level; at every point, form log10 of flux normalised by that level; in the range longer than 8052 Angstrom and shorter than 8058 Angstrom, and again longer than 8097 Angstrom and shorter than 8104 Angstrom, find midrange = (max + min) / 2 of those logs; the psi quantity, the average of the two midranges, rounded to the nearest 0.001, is 0.005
